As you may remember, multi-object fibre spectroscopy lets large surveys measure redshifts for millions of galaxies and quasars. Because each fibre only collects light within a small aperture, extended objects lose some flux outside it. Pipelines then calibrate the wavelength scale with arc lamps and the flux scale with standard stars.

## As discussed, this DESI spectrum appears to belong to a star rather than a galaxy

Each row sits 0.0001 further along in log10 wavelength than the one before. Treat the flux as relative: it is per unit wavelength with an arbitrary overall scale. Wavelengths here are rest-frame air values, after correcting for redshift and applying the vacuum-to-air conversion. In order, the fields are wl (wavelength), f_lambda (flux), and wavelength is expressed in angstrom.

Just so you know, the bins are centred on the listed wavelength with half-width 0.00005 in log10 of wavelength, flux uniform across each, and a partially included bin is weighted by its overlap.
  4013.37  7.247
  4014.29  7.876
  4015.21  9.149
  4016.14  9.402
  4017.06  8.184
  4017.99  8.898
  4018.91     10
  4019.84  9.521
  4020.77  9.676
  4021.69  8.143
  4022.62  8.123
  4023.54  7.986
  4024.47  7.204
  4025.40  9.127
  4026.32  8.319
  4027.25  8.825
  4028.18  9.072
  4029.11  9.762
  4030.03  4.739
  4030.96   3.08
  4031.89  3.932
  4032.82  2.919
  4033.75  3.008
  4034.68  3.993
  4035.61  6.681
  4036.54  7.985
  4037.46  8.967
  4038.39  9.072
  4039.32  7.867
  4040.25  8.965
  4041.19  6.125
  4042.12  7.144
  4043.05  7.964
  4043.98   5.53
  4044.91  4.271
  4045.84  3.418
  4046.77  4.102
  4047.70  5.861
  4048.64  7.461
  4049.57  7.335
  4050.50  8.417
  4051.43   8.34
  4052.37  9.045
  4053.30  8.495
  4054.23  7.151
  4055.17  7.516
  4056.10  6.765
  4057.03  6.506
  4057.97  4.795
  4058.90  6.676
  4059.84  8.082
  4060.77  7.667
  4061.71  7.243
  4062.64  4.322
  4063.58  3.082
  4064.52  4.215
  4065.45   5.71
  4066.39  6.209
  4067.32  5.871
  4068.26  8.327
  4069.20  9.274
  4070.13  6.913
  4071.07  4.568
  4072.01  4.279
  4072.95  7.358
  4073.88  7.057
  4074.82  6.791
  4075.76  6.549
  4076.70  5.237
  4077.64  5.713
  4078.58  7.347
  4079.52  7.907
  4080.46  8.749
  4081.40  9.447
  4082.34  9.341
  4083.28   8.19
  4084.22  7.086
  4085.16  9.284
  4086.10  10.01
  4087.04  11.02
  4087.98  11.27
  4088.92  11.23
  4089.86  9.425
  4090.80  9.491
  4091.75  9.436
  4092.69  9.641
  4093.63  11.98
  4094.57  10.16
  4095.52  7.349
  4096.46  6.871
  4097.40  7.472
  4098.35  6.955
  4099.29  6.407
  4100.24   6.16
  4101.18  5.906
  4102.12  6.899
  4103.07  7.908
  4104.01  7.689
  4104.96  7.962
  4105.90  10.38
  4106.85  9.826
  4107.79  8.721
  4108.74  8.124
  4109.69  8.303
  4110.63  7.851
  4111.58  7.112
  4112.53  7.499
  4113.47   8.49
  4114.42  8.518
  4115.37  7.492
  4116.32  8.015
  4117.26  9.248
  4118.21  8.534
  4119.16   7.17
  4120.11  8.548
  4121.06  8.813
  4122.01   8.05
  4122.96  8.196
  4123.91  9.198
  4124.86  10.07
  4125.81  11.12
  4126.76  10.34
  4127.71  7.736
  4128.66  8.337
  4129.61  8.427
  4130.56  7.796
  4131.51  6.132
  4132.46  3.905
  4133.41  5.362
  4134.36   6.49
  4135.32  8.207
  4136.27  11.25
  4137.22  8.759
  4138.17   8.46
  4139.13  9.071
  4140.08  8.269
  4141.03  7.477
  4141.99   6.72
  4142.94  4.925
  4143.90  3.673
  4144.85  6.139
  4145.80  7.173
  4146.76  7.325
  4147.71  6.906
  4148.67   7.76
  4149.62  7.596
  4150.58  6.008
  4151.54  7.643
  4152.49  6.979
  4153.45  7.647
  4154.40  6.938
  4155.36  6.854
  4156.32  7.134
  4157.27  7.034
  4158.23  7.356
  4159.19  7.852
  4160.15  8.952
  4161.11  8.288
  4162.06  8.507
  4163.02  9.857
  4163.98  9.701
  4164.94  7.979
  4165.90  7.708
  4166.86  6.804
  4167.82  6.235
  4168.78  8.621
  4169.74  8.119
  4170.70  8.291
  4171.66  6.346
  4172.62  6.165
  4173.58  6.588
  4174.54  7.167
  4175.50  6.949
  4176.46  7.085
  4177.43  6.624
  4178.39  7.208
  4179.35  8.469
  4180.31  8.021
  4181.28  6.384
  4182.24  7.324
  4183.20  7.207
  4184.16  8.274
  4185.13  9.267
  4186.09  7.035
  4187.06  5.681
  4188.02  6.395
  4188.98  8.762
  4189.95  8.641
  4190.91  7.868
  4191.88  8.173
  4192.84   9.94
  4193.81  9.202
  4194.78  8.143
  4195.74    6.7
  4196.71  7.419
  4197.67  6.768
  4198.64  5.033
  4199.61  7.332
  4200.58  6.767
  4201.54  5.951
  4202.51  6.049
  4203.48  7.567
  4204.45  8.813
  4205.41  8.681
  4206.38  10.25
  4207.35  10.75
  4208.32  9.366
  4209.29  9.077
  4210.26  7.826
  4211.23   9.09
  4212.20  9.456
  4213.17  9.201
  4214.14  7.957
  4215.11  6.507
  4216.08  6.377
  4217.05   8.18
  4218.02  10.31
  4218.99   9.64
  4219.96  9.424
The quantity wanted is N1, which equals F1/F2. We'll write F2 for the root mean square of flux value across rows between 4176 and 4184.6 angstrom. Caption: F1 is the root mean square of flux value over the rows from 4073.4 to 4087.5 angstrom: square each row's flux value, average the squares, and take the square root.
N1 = 1.10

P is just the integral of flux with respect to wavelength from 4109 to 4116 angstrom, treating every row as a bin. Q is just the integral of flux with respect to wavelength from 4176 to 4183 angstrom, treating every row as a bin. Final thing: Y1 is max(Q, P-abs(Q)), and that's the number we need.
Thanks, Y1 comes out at 51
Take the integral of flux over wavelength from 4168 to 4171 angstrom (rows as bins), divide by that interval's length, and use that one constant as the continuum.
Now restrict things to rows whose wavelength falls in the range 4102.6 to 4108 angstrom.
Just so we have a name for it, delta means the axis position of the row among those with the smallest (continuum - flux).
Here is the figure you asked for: 4105.90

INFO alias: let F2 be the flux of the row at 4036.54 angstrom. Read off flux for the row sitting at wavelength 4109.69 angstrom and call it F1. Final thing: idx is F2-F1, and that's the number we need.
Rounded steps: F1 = 8.303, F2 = 7.985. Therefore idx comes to -0.3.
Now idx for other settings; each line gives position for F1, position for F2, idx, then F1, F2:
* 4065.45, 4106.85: 4.1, 5.71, 9.826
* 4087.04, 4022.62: -2.9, 11.02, 8.123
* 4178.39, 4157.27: -0.2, 7.208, 7.034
